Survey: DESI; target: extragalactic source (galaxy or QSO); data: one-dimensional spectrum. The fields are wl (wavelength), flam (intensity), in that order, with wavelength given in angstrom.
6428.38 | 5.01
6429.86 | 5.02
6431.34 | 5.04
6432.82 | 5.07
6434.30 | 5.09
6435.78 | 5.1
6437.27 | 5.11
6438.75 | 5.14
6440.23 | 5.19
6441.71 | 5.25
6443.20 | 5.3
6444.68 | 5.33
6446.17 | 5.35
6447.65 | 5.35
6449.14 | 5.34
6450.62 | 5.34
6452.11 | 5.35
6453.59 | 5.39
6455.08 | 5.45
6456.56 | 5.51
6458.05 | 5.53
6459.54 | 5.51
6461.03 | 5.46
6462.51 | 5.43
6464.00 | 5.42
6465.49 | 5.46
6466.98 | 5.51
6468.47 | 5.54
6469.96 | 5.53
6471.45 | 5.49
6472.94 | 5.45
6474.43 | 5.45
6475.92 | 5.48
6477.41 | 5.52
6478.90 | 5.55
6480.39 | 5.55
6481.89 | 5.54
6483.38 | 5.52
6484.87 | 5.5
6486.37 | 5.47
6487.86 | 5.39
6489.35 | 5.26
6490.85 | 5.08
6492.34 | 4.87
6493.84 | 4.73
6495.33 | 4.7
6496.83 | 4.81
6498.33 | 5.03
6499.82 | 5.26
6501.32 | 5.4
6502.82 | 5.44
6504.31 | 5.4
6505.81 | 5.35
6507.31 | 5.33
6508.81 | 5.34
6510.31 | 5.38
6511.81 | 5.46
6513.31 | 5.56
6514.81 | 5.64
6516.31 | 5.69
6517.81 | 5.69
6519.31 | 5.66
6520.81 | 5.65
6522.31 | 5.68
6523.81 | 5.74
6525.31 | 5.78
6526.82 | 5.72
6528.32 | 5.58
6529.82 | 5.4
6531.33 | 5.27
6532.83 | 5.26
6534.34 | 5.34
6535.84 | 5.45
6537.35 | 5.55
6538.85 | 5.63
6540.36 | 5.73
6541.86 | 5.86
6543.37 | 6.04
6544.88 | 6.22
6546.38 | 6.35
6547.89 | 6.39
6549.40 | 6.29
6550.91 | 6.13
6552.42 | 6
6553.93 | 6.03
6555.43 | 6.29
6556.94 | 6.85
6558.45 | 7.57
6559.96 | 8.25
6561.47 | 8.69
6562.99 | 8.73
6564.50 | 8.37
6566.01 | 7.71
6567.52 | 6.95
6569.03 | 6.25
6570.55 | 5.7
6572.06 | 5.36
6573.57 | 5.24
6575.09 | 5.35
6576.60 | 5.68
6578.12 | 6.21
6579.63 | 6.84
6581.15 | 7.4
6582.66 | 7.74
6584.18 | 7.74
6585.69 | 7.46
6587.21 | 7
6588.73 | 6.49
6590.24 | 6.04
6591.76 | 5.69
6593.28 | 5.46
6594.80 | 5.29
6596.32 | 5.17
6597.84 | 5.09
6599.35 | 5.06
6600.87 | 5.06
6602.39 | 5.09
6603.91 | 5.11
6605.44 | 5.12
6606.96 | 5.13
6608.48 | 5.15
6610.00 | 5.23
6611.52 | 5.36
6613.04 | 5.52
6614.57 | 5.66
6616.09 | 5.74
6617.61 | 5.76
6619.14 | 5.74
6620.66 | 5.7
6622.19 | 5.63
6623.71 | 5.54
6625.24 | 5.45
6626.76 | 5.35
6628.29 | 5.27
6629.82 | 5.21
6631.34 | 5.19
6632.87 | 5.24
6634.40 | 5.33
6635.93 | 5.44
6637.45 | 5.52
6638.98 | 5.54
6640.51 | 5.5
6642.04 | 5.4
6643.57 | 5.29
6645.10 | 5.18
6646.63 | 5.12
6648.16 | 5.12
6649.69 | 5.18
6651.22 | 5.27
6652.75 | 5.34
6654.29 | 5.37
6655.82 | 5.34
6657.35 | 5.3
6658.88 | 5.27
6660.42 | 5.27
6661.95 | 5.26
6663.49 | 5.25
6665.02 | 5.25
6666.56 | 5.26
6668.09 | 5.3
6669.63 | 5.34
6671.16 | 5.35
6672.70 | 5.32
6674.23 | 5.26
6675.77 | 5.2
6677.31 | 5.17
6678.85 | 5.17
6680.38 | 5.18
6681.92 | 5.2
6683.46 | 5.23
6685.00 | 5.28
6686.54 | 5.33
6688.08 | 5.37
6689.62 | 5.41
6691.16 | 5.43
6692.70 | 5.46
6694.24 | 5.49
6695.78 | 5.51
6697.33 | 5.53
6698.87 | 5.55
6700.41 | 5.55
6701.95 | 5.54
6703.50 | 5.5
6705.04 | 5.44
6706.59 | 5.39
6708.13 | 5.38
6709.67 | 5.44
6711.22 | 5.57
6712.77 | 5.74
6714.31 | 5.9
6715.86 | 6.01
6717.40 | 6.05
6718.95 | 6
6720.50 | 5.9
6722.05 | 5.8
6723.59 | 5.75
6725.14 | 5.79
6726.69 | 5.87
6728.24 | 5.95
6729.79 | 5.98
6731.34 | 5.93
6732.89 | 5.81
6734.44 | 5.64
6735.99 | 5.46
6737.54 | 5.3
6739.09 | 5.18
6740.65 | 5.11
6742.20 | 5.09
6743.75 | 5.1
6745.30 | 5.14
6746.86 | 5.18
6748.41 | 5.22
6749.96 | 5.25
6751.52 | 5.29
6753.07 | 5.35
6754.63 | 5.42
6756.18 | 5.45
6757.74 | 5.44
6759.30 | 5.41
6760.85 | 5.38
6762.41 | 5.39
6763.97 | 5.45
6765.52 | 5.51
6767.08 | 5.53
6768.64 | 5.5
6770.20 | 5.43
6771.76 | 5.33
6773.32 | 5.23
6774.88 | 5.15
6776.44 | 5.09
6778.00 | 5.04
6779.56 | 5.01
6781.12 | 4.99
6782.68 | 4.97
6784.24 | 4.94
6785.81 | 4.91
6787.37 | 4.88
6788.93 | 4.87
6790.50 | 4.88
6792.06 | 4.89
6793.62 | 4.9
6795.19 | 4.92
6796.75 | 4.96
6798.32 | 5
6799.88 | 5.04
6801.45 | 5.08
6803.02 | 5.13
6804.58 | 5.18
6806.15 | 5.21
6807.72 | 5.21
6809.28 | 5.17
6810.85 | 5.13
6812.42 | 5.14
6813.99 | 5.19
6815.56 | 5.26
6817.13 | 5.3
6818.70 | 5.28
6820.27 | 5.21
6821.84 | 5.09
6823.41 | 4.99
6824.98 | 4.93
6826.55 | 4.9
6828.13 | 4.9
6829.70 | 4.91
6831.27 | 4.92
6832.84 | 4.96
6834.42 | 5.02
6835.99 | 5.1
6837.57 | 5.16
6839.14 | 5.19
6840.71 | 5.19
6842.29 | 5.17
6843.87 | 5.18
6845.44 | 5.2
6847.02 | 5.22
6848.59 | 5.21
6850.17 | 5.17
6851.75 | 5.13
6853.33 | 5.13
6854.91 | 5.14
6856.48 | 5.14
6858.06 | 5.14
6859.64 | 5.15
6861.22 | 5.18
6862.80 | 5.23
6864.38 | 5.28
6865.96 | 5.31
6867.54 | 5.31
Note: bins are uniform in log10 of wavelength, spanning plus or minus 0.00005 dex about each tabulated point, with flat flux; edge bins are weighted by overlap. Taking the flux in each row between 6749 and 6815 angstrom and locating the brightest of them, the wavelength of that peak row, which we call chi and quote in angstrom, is 6767.08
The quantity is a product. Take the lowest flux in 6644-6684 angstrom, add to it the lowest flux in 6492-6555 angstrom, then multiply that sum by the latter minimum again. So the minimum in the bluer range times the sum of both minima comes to 46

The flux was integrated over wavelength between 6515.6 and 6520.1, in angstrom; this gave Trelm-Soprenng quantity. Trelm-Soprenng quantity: 25.6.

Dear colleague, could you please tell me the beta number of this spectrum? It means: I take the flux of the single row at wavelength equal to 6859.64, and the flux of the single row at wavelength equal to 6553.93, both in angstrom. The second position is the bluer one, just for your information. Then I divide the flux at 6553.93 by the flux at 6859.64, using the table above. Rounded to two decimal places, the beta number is 1.17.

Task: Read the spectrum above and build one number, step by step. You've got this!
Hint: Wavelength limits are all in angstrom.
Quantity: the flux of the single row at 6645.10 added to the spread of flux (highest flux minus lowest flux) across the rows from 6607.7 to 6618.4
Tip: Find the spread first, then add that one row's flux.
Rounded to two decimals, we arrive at 5.79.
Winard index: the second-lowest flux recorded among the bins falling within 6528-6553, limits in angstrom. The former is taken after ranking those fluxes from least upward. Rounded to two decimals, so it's 5.27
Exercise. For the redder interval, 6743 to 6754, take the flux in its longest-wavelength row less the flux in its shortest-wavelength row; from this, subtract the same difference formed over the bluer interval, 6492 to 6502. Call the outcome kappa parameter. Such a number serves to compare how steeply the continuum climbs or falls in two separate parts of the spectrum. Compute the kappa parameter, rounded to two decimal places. -0.28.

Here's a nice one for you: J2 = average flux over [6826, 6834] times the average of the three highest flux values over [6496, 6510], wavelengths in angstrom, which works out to 27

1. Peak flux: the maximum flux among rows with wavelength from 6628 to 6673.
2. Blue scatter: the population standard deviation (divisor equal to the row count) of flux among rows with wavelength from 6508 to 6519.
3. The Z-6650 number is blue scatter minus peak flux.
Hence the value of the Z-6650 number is -5.41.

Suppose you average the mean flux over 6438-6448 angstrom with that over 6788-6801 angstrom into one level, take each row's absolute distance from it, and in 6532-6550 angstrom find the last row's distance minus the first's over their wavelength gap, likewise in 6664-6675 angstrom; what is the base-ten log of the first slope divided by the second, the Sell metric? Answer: 1.8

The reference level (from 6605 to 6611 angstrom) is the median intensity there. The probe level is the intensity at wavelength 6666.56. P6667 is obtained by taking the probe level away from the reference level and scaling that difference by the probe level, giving -0.023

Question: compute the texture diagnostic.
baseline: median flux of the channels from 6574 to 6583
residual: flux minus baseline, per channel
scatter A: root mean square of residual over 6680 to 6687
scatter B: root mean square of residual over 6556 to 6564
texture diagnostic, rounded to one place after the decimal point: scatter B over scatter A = 1.3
